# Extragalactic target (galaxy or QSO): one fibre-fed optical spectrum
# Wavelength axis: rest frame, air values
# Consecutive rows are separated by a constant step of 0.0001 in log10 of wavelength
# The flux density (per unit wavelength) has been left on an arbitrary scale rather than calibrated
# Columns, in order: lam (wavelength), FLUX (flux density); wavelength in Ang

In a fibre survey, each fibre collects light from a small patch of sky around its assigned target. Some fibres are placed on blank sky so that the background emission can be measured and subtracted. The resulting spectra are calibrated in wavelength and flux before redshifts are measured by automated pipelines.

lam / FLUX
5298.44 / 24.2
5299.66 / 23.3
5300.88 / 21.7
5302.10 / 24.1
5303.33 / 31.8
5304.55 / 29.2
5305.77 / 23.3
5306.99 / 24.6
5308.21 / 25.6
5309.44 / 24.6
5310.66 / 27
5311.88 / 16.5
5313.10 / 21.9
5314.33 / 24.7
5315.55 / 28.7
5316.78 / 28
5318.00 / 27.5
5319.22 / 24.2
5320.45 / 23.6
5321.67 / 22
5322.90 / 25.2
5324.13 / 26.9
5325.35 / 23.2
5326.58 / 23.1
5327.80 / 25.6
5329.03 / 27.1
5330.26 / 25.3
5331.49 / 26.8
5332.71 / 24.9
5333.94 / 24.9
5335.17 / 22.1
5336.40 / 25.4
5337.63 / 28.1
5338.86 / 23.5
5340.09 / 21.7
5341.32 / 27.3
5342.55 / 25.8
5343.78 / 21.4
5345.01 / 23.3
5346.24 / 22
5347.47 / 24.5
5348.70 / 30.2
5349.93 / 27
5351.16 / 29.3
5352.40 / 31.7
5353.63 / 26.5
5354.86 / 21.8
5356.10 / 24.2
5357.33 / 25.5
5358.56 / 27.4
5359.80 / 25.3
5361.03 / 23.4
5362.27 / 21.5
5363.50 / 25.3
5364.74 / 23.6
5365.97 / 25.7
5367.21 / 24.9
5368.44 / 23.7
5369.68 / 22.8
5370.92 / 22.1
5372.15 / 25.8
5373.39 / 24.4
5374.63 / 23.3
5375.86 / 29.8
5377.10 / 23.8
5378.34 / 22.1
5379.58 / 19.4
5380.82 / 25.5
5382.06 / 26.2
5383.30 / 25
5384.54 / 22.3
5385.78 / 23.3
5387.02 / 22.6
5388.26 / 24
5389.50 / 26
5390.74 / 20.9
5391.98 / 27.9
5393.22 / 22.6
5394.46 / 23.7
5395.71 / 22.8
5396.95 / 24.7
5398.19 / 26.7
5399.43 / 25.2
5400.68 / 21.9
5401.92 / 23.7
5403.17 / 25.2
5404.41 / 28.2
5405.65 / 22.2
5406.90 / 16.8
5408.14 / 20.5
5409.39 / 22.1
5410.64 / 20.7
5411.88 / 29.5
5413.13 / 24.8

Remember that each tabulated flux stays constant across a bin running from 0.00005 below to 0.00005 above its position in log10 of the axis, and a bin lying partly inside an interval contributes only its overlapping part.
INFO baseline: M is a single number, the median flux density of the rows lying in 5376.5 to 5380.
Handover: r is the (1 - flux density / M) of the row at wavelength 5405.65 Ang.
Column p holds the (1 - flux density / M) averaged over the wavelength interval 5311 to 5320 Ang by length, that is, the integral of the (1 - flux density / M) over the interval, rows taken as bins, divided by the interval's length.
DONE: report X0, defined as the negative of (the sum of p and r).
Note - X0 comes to 0.116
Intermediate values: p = -0.11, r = -0.005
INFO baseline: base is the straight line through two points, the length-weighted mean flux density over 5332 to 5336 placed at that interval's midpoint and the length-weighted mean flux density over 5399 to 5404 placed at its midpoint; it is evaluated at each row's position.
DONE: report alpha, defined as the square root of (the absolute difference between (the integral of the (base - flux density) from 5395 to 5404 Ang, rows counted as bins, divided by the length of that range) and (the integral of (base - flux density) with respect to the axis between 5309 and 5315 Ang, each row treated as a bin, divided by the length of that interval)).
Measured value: 1.2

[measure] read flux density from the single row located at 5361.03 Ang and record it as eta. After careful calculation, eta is 23.4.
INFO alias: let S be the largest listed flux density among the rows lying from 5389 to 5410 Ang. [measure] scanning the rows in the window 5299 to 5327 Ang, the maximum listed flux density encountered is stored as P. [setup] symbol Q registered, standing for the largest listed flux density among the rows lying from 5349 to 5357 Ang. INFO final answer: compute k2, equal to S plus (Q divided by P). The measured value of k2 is 29.2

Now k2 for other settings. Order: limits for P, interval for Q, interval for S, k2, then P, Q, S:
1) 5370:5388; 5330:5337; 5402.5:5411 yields 29.1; 29.8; 26.8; 28.2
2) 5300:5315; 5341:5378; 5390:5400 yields 28.9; 31.8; 31.7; 27.9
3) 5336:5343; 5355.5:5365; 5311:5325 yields 29.7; 28.1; 27.4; 28.7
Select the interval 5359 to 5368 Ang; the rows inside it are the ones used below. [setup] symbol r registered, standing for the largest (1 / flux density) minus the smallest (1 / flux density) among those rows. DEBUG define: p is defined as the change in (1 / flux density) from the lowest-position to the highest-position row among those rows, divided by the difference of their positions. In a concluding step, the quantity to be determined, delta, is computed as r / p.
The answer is 89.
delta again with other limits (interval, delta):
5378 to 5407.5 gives 48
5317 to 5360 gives 201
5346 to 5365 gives -90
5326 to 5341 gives 51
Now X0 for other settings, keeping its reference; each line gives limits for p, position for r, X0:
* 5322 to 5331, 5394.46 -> 0.209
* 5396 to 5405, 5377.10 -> 0.208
